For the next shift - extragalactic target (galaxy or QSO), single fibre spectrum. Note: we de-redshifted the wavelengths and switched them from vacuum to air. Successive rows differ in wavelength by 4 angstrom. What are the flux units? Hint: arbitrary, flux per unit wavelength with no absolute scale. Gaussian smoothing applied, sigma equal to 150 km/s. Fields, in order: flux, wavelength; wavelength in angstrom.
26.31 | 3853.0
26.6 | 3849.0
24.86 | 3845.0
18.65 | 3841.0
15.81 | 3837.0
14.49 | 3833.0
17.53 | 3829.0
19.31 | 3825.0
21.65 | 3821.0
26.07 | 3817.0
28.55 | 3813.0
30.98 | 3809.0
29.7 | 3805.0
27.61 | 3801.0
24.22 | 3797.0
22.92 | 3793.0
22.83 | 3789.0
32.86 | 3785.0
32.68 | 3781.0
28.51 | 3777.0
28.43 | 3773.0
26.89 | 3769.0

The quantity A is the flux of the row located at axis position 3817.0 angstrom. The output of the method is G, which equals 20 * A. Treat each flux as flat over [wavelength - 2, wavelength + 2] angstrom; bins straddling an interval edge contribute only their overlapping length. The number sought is 521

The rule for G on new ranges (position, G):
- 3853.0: 526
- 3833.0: 290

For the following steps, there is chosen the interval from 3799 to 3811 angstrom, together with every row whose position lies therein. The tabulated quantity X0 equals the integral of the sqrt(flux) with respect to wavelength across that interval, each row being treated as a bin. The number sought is 65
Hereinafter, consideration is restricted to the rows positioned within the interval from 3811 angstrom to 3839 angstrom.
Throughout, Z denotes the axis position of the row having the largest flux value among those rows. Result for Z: 3813.0 angstrom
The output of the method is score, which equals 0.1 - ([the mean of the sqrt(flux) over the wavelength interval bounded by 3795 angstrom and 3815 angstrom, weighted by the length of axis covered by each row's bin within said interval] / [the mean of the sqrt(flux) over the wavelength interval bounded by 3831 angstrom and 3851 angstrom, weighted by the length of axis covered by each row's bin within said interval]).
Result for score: -1.1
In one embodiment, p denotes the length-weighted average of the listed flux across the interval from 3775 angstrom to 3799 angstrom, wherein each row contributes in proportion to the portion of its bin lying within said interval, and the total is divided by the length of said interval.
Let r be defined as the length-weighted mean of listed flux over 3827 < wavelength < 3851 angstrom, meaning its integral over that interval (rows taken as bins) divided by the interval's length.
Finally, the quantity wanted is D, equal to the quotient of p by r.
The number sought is 1.39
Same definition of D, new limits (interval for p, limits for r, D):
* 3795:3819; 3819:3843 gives 1.56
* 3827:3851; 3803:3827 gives 0.75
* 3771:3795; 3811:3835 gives 1.32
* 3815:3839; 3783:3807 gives 0.72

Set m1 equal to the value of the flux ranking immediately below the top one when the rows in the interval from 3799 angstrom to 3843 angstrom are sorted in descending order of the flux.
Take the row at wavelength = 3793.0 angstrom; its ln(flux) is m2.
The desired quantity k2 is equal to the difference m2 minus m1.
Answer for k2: -26.6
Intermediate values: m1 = 29.7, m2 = 3.13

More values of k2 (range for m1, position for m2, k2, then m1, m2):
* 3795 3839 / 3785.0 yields -26.2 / 29.7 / 3.49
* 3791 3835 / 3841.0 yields -26.8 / 29.7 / 2.93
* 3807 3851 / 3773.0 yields -25.2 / 28.55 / 3.35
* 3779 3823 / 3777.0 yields -29.3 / 32.68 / 3.35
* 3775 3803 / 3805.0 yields -29.3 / 32.68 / 3.39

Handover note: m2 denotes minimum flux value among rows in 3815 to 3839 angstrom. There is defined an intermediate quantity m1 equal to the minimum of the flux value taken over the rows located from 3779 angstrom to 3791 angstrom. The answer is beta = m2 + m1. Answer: 37.3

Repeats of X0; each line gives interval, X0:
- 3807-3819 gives 64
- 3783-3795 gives 61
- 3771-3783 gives 66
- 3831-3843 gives 48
